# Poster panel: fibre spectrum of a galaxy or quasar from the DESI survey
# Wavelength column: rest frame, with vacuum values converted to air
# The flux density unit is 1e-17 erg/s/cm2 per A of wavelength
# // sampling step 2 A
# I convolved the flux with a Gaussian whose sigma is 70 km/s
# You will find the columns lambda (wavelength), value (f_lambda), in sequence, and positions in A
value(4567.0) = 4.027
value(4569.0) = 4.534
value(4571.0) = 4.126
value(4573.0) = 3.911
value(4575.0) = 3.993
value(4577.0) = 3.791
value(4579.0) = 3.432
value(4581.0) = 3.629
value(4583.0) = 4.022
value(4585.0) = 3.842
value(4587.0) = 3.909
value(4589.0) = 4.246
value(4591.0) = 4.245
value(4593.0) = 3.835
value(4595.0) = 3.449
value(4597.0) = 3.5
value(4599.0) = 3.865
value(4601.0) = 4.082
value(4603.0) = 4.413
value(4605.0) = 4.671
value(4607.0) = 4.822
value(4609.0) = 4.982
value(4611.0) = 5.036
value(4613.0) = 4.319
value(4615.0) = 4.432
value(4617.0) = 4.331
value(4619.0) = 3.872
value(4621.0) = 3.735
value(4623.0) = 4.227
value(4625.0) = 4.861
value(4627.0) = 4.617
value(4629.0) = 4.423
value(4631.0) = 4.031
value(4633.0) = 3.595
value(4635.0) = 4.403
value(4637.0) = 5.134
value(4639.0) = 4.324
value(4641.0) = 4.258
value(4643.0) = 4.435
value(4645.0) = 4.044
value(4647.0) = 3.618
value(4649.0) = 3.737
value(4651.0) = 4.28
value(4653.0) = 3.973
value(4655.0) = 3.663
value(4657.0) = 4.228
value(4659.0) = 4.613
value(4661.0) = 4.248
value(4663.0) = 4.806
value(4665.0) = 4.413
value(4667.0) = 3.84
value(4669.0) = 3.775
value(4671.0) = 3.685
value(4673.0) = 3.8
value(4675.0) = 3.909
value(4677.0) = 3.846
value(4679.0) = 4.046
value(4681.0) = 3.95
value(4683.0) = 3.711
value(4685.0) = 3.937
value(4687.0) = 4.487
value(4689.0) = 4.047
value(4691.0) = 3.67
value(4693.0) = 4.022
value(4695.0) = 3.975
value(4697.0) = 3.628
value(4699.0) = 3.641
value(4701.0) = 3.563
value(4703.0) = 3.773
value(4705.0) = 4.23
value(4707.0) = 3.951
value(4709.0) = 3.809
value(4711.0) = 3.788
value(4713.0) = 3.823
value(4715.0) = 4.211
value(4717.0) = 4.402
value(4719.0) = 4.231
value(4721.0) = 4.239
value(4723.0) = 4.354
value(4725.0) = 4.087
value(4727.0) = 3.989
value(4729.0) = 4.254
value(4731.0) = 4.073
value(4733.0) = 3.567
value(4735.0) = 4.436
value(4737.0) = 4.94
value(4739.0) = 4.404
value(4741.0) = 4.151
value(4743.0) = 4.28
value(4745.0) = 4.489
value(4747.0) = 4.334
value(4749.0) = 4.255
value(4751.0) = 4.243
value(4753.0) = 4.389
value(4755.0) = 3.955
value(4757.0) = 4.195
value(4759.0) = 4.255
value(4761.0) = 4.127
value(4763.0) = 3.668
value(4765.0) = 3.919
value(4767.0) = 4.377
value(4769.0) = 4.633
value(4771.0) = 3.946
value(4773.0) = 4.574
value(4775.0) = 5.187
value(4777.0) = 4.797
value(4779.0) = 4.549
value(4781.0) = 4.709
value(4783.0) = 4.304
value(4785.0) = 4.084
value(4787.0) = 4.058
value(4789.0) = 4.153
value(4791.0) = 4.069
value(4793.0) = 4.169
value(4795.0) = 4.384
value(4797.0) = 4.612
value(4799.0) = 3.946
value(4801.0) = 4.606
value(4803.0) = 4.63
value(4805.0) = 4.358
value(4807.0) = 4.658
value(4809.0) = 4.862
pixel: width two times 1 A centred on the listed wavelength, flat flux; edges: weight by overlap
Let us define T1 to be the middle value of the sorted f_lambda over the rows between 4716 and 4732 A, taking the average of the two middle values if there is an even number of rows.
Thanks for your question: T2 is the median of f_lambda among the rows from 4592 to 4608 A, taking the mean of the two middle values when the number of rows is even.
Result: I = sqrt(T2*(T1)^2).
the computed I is 8.4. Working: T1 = 4.2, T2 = 4.0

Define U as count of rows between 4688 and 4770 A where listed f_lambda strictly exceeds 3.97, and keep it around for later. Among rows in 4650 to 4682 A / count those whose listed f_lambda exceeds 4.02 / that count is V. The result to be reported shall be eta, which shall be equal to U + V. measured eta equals 35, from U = 28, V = 7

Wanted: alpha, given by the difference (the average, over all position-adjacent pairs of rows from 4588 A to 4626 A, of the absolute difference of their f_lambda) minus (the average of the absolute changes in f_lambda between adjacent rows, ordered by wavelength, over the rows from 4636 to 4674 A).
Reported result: -0.07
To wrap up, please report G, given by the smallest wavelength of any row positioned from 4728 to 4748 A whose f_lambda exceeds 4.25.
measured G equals 4729.0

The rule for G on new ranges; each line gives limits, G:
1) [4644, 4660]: 4651.0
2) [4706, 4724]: 4717.0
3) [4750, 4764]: 4753.0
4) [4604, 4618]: 4605.0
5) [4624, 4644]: 4625.0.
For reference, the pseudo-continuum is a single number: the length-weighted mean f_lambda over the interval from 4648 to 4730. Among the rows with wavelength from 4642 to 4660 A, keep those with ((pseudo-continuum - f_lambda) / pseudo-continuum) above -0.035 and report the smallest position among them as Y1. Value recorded 4645.0 A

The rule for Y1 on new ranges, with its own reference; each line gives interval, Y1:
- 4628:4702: 4631.0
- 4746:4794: 4755.0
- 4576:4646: 4577.0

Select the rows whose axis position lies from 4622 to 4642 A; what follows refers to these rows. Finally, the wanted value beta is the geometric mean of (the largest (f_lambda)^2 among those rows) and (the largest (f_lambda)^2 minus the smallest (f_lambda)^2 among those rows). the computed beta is 18.8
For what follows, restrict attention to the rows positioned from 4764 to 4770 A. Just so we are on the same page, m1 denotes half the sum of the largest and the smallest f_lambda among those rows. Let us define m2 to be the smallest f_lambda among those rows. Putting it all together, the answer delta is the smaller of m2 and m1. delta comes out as 3.92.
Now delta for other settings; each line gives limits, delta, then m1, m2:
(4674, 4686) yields 3.71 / 3.88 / 3.711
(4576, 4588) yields 3.43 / 3.73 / 3.432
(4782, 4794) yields 4.06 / 4.18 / 4.058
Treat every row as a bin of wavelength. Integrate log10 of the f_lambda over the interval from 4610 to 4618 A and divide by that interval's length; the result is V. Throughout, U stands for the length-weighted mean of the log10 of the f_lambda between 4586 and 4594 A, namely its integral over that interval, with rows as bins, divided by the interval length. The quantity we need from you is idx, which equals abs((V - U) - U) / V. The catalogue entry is 0.86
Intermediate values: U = 0.61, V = 0.655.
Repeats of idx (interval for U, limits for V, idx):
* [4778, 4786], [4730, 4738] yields 1.06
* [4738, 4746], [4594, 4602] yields 1.23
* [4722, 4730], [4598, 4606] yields 0.97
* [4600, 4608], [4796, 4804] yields 1.01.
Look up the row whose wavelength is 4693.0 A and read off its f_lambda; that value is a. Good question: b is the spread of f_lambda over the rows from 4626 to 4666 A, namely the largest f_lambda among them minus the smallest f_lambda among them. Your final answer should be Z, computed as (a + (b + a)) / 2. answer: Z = 4.8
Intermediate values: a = 4.022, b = 1.54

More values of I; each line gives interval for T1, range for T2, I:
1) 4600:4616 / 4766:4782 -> 9.8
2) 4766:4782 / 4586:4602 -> 9.1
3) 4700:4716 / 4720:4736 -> 7.8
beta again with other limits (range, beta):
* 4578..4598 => 10.6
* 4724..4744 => 16.9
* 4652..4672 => 15.0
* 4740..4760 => 9.5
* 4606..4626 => 17.0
